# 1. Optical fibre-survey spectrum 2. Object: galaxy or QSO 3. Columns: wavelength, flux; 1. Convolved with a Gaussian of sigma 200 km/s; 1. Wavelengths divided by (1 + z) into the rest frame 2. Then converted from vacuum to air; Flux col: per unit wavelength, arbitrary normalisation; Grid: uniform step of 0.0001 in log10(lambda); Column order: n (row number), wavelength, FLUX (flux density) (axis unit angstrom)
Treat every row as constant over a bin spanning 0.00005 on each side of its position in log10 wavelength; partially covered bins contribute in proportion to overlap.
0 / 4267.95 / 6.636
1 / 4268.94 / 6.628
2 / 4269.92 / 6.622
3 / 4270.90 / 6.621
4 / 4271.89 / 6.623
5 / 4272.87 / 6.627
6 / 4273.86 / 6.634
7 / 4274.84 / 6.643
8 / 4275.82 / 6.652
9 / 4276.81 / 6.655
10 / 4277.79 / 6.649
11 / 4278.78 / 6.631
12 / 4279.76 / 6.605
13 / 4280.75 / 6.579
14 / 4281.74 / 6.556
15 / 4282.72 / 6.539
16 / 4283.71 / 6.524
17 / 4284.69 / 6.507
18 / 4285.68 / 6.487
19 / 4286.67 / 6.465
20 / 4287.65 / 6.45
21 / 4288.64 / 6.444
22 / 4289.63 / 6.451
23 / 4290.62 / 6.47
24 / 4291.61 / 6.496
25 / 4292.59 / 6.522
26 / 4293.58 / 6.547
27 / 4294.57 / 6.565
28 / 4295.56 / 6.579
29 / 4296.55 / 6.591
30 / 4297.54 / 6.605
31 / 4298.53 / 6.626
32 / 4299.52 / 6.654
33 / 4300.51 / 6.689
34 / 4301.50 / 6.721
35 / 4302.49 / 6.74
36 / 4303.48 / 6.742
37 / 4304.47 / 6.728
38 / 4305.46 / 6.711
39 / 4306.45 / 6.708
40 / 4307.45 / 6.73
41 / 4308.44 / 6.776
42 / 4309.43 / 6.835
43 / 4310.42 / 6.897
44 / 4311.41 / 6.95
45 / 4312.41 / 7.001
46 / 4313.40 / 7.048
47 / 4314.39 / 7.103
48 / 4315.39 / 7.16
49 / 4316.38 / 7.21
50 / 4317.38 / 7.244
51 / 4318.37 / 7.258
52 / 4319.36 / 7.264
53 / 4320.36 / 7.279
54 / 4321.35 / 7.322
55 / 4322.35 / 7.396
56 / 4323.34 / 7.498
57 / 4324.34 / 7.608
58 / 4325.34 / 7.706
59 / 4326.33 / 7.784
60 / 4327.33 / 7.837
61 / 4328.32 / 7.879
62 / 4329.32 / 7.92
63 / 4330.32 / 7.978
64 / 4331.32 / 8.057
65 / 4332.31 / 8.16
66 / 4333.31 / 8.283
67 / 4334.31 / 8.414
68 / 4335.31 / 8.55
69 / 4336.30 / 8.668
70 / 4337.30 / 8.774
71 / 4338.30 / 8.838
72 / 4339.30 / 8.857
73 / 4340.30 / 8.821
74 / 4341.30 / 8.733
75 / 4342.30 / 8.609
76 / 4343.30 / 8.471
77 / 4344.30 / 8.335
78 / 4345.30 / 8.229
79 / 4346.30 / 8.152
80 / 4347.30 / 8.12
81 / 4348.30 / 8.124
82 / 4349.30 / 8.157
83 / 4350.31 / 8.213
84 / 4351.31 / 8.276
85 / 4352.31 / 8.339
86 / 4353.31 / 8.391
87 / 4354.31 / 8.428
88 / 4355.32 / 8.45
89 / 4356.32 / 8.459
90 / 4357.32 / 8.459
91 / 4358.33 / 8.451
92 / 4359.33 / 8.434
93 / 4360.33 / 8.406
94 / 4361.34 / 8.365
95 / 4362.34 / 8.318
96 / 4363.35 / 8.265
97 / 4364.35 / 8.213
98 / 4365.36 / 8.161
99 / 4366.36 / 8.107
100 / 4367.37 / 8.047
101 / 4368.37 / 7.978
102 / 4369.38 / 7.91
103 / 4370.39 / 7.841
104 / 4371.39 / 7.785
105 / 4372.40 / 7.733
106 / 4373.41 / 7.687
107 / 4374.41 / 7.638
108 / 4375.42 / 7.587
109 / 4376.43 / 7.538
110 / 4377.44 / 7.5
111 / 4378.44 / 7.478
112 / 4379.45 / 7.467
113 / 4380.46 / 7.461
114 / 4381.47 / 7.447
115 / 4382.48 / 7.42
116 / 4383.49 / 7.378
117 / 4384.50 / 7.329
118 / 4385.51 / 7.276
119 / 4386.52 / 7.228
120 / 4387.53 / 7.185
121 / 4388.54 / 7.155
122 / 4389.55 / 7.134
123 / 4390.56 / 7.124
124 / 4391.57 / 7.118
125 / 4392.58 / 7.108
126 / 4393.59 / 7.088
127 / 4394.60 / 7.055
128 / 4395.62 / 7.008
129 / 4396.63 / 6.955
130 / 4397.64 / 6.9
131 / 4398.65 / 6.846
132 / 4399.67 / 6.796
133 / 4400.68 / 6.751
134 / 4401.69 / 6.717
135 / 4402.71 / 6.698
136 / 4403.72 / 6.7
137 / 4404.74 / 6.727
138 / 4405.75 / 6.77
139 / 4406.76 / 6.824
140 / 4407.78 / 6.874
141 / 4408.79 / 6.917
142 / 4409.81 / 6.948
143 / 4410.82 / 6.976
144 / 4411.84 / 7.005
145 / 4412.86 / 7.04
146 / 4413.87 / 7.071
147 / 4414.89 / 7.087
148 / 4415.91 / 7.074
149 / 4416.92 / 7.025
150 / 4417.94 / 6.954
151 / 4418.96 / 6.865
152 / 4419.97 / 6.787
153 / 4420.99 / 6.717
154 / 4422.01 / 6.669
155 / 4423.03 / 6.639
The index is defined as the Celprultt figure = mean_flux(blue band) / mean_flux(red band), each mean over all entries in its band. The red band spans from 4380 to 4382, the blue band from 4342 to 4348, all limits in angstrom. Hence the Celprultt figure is 1.12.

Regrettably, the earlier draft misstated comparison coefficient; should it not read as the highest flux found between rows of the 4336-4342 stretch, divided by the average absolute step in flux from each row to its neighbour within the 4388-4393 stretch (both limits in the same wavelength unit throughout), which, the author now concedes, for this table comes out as 754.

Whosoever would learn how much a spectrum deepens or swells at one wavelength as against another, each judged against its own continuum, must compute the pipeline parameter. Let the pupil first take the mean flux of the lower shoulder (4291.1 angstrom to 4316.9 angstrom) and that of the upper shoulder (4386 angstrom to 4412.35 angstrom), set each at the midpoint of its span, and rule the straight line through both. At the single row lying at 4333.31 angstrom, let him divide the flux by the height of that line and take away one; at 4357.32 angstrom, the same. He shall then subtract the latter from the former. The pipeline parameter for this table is -0.02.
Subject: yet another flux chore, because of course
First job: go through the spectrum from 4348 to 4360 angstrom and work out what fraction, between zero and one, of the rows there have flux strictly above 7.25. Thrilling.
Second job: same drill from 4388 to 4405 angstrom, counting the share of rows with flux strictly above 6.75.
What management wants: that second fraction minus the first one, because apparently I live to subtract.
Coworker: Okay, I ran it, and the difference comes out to -0.24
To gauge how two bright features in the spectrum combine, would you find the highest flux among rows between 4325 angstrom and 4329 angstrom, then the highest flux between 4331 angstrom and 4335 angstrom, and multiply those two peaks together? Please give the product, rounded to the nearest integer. 66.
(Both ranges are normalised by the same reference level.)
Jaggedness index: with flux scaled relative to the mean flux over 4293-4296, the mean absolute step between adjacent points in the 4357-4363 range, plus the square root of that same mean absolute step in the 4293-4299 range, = 0.053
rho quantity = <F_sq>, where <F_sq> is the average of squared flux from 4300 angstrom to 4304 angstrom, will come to 45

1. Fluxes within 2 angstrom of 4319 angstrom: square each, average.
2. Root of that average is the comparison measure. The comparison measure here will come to 7.3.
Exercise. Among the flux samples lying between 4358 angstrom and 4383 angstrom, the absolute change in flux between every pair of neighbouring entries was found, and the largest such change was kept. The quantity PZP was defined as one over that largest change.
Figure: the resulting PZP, 14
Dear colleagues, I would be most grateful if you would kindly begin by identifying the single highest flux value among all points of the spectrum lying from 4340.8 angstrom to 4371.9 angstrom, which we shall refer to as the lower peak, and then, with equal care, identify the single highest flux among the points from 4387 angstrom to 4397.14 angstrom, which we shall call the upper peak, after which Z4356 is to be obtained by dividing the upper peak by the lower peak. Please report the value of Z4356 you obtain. 0.82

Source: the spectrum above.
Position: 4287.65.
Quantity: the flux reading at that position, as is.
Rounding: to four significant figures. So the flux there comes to 6.450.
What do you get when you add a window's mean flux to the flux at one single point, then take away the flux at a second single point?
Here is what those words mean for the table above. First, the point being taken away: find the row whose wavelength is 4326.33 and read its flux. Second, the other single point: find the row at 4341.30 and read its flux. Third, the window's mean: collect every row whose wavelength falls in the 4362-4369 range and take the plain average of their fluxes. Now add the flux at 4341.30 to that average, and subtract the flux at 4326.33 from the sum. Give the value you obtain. 9.1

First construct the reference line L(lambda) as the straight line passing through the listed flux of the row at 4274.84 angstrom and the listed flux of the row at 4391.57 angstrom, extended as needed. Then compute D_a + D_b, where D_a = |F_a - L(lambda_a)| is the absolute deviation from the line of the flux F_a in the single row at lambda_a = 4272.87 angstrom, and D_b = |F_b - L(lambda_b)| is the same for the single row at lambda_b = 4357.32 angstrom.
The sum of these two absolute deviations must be 1.5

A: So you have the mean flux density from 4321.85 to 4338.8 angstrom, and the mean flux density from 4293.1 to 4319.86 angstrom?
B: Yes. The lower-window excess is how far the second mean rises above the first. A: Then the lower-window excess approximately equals -1.2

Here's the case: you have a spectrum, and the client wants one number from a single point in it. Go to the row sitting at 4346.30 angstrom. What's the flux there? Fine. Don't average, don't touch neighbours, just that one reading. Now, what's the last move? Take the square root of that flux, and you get 2.86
